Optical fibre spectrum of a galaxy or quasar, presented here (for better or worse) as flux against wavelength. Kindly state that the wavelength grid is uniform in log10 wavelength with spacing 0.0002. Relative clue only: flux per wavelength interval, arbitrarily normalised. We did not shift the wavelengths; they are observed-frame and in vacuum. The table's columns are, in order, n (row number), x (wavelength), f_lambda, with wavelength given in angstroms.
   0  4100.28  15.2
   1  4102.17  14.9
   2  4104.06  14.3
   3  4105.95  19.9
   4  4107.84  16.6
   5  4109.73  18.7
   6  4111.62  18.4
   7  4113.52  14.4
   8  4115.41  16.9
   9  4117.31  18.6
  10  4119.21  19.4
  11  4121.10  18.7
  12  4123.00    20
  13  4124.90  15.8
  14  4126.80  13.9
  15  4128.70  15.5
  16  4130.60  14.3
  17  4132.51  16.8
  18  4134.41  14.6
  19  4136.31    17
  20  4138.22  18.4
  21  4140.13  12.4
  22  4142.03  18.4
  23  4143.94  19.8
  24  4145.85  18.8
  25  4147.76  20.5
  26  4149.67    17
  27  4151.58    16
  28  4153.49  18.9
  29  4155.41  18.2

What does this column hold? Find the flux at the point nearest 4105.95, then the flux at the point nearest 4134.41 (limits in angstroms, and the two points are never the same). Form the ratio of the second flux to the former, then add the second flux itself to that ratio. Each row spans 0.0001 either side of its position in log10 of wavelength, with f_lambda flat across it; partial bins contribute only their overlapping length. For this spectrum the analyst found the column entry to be 15.3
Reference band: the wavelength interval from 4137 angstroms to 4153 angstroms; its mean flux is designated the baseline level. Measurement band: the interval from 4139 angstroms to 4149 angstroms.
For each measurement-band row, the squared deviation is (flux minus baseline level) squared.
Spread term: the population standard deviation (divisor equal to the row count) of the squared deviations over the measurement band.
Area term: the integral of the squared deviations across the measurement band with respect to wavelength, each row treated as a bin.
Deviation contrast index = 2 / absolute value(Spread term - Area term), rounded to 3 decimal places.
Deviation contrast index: 0.028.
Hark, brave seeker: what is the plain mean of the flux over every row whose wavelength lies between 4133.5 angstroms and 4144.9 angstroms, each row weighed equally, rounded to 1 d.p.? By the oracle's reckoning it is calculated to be 16.8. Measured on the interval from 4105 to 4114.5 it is 17.6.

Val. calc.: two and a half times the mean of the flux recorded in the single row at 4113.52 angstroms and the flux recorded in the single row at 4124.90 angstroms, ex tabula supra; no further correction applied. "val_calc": 38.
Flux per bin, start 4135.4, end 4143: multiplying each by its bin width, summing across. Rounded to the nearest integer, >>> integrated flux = 126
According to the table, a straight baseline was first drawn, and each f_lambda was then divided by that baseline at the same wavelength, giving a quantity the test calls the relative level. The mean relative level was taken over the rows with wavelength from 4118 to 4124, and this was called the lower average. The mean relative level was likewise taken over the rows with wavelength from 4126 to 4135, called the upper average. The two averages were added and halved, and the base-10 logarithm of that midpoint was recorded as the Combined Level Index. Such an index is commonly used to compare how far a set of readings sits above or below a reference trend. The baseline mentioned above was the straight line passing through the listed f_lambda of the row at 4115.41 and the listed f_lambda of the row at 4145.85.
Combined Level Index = -0.008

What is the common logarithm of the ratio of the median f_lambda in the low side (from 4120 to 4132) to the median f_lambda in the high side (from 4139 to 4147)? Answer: -0.07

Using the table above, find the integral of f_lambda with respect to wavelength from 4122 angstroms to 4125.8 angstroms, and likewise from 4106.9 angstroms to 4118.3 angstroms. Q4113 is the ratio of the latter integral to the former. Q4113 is 2.89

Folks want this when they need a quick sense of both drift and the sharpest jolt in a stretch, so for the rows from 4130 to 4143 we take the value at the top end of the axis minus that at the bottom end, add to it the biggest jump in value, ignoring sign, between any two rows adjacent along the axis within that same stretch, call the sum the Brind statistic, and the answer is 10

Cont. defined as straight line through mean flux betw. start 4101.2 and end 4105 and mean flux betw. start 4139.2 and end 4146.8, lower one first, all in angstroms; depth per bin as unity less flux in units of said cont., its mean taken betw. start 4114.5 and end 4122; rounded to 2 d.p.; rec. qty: -0.18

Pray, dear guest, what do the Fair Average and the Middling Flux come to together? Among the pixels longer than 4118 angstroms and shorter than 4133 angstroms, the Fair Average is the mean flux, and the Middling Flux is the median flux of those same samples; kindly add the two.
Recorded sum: 33.1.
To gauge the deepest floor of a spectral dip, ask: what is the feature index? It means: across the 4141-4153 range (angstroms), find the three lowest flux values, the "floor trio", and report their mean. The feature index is 17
